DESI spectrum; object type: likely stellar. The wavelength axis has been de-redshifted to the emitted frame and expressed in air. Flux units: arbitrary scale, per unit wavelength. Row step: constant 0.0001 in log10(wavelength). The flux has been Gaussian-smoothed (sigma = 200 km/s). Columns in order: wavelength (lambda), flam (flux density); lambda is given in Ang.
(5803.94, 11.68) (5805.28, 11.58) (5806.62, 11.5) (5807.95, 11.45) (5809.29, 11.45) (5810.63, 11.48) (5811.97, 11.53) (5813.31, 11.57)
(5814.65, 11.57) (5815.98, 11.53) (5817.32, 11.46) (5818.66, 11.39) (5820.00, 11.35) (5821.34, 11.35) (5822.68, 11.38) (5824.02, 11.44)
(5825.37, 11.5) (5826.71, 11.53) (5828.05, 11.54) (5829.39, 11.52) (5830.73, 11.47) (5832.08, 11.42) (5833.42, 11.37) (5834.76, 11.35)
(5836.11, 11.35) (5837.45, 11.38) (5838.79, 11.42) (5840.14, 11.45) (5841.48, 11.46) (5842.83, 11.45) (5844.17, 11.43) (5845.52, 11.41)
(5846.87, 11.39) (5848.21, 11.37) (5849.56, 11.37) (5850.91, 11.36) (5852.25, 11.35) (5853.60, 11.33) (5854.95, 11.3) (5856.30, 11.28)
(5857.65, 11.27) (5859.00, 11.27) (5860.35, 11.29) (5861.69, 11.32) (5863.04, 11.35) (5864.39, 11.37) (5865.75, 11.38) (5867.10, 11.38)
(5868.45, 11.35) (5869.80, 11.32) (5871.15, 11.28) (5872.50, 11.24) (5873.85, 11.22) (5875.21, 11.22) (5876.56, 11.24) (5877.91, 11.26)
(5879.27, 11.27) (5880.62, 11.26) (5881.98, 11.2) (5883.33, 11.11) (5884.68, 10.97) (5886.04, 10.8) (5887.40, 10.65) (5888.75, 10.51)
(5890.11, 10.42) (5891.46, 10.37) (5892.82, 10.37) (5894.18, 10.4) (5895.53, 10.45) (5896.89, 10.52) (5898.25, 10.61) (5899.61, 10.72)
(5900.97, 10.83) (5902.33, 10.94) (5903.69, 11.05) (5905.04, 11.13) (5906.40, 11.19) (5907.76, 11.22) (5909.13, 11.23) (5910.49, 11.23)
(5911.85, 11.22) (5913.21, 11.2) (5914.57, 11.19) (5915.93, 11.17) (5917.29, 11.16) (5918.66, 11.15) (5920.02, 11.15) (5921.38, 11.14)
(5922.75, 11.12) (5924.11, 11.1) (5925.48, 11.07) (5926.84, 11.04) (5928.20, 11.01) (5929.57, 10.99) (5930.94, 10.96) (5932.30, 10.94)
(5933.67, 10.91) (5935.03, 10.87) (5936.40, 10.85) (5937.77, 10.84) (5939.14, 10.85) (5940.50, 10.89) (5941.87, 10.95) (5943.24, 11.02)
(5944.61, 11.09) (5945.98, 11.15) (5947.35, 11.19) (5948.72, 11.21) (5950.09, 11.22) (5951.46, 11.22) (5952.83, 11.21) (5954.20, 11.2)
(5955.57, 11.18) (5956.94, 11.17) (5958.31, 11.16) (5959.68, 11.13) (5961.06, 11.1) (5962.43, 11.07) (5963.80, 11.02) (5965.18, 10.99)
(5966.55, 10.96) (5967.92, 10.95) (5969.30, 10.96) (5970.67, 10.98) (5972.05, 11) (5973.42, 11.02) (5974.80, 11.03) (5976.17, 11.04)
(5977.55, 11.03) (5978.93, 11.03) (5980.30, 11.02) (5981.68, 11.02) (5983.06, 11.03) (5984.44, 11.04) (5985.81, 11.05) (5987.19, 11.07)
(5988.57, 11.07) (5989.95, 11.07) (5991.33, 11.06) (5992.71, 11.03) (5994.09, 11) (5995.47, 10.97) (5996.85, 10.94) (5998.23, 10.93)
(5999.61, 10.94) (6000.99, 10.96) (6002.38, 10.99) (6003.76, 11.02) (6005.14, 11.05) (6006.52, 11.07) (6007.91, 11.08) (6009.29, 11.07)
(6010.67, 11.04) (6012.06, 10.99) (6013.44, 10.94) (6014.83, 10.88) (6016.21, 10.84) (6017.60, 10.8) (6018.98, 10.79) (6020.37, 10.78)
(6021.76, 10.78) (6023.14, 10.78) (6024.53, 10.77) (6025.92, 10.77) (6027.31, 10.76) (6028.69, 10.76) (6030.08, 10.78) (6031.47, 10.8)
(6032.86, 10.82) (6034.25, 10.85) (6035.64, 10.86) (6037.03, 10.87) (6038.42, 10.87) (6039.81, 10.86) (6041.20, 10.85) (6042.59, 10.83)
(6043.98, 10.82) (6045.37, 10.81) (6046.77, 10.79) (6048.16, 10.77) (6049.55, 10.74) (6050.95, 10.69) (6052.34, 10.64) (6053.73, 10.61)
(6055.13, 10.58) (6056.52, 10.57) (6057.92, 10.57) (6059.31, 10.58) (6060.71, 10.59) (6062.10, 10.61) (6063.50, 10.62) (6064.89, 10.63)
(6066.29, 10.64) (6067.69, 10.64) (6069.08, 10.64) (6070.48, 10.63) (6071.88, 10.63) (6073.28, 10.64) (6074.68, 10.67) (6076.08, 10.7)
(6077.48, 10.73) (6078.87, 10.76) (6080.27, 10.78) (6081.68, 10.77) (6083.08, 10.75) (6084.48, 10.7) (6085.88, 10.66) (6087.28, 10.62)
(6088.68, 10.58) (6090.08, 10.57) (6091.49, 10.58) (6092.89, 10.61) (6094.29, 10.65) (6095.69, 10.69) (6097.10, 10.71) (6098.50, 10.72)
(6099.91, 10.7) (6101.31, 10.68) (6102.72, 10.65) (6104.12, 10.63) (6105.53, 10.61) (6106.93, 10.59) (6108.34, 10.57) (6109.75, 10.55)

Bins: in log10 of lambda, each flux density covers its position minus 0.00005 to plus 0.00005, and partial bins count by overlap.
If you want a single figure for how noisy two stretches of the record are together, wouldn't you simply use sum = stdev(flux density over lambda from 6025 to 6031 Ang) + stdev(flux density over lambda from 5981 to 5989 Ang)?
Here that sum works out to 0.03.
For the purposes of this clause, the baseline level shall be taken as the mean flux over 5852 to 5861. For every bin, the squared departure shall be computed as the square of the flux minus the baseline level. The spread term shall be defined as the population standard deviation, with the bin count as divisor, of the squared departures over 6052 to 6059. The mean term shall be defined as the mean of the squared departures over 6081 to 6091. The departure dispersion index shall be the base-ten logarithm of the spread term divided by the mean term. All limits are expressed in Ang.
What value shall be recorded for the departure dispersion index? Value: -1.0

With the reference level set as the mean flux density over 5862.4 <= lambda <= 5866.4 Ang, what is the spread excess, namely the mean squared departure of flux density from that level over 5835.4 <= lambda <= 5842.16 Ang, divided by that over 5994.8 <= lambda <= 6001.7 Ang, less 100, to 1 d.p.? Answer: -100.0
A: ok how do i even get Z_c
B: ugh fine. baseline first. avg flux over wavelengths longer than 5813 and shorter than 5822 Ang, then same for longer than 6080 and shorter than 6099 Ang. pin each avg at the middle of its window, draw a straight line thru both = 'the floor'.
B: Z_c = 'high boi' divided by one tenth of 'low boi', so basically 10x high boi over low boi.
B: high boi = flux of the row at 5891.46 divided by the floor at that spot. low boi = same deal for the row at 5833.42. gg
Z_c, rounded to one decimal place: 9.3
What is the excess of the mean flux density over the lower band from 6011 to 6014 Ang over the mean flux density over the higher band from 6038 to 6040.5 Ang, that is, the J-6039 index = 0.1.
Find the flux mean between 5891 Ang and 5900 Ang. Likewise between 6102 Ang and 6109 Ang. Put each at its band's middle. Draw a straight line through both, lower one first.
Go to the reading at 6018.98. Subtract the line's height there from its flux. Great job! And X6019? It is 0.23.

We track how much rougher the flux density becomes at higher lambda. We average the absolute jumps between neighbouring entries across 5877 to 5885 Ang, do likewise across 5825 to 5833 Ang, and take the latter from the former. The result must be 0.030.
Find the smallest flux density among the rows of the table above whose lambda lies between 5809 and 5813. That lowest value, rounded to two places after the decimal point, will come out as 11.45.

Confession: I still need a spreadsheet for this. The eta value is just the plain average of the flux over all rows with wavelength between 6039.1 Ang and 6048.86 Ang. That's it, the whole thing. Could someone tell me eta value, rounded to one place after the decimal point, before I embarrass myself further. 10.8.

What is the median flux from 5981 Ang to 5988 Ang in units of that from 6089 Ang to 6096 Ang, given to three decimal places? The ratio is 1.041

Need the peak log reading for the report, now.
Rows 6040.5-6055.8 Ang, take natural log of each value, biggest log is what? 2.38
